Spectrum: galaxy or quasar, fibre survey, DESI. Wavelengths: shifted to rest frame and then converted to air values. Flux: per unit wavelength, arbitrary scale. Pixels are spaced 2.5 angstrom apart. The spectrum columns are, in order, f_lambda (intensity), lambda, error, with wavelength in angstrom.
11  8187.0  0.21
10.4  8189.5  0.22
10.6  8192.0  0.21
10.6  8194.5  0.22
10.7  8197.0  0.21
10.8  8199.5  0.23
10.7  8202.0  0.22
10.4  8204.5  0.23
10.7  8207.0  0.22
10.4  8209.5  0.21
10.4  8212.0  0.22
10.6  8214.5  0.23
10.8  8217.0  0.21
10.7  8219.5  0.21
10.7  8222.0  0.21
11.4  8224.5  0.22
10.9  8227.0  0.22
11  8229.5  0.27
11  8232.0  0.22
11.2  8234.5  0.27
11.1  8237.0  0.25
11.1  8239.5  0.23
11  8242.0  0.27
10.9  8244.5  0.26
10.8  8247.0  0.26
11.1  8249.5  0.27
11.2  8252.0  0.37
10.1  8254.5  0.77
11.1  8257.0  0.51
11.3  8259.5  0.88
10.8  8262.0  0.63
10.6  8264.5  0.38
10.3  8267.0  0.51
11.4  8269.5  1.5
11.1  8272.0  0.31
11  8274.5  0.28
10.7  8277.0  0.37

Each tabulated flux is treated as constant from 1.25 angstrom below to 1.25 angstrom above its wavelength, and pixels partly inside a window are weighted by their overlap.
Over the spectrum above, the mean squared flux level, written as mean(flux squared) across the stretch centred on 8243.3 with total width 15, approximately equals 121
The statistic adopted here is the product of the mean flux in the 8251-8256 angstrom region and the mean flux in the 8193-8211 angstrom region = 113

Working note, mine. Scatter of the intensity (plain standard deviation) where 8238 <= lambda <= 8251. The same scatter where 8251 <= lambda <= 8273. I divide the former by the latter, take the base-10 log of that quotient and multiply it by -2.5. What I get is 1.4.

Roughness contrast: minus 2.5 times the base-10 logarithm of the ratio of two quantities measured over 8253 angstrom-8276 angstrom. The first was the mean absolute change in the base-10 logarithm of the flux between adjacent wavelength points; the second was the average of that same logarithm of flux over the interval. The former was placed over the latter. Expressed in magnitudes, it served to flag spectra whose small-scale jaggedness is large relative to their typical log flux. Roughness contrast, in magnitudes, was 4.4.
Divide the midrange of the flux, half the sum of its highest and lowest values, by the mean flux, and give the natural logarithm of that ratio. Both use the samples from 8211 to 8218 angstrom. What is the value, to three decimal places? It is 0.000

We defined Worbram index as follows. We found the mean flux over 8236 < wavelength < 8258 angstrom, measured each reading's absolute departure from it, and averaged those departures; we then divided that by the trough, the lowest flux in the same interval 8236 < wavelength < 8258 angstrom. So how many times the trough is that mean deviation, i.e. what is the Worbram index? 0.022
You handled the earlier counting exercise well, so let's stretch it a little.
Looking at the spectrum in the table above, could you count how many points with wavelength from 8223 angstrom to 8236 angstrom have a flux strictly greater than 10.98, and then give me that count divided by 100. 0.040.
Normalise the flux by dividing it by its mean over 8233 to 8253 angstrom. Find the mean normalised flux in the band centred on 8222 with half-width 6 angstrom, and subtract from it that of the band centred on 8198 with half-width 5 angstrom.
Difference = 0.02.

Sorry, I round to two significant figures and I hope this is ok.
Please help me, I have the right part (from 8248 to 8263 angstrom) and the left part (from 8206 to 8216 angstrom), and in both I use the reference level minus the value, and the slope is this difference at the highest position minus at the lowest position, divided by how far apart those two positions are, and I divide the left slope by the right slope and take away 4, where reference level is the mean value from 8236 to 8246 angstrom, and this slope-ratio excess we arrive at -3.4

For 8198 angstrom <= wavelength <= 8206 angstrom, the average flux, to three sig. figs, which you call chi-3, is 10.6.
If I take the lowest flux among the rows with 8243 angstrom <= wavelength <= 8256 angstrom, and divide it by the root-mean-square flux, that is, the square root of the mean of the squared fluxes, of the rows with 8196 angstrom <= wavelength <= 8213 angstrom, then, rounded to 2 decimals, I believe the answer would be 0.95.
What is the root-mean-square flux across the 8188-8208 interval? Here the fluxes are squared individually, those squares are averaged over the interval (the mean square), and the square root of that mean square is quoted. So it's 10.6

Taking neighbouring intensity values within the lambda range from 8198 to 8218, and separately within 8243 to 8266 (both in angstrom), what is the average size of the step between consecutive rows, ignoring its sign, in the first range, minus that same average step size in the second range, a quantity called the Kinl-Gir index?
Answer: -0.2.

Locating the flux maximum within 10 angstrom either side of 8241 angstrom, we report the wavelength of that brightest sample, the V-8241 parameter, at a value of 8234.5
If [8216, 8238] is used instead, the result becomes 8224.5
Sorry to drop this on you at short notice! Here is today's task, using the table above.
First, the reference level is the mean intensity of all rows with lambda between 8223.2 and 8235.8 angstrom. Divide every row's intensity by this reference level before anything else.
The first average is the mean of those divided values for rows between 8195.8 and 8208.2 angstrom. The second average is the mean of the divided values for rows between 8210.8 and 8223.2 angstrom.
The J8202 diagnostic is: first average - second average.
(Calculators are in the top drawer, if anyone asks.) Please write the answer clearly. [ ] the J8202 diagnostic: 0.00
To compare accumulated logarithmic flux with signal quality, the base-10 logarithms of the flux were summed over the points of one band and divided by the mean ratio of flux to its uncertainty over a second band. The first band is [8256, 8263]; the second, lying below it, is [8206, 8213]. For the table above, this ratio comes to 0.0646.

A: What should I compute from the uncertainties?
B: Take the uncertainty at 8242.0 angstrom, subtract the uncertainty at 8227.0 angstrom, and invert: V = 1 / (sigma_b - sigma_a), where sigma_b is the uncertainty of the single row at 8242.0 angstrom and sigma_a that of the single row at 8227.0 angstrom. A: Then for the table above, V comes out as 20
